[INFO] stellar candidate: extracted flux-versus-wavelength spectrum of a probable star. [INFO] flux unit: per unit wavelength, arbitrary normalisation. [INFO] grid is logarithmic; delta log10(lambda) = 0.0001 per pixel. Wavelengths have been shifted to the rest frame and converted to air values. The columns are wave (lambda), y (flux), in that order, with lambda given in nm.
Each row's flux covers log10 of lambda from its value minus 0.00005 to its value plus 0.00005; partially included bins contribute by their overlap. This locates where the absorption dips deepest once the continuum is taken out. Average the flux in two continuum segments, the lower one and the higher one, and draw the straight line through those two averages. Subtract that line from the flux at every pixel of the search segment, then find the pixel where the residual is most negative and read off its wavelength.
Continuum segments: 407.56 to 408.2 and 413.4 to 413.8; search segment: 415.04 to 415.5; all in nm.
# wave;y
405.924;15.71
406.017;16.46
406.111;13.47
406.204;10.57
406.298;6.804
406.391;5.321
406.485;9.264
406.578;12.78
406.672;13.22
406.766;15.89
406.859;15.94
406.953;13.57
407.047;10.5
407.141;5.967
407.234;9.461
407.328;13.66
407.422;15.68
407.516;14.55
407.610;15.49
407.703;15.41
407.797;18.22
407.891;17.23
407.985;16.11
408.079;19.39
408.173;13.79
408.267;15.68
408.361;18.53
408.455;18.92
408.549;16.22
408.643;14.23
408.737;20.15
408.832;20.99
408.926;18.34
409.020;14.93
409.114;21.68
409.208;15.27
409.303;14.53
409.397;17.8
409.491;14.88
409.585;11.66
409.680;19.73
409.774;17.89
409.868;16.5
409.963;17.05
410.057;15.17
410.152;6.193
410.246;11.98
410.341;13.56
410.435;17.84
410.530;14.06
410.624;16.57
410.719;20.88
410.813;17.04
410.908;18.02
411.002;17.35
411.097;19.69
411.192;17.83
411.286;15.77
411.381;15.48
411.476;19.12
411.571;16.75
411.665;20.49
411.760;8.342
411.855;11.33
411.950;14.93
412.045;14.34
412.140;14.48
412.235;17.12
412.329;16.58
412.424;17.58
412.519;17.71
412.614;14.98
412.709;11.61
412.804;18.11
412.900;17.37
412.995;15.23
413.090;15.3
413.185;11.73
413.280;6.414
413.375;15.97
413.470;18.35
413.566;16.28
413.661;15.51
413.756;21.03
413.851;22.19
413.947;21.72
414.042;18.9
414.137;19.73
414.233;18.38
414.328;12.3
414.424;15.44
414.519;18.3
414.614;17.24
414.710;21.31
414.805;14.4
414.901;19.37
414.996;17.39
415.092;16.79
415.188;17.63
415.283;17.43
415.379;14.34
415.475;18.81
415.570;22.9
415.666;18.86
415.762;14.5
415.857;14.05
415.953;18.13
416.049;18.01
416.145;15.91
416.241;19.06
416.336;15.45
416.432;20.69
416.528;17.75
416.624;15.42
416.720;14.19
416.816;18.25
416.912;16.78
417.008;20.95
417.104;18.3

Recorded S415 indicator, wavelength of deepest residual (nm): 415.379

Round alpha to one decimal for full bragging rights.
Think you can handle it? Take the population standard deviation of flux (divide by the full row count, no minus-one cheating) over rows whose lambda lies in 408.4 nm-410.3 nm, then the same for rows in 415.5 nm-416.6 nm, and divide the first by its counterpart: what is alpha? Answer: 1.4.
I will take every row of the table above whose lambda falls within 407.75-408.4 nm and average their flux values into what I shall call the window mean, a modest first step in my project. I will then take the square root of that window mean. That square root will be 4.12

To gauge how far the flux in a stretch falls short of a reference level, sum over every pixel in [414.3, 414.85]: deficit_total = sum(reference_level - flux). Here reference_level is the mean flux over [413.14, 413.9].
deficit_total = -3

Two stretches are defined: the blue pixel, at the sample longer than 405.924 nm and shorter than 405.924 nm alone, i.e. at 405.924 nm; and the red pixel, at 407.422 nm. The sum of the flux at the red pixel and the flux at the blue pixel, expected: 31.4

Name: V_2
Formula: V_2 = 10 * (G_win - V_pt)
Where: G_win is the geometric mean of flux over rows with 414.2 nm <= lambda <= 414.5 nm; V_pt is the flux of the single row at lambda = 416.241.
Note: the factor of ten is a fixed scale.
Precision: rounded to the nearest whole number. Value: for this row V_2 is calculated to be -39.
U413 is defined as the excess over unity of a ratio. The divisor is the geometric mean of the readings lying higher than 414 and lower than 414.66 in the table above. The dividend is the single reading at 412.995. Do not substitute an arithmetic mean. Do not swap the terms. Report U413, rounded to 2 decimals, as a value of -0.10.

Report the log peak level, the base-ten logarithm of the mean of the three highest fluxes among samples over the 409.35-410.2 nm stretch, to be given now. 1.27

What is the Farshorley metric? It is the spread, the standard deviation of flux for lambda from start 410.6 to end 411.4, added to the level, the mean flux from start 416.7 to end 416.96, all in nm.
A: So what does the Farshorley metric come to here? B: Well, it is 18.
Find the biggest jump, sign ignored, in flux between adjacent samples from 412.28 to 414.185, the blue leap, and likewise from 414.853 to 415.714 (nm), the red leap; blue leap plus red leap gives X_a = 14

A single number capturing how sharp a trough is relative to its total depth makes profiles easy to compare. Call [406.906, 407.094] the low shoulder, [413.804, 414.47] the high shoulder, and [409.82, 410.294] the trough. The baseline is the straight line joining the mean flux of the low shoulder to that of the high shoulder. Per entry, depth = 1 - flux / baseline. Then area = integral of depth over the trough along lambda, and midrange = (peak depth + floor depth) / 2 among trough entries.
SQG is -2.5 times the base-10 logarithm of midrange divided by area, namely -1.7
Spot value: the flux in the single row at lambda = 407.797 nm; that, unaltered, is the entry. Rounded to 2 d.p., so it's 18.22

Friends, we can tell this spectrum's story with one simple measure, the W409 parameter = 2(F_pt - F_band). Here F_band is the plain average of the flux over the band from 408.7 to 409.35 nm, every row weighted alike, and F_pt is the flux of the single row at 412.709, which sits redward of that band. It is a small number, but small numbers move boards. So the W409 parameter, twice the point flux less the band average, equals -13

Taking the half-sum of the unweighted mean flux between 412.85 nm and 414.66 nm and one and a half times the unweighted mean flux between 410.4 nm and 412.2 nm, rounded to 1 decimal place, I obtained 20.6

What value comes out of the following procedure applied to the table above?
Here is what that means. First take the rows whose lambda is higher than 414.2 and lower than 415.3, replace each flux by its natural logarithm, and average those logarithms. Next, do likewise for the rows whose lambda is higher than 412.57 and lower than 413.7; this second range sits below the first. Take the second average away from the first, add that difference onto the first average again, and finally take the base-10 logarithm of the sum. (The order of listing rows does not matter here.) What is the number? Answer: 0.479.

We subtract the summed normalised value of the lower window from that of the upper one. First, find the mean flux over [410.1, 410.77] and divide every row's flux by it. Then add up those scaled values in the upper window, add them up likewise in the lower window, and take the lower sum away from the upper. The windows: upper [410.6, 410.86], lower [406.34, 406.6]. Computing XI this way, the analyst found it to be 1.88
